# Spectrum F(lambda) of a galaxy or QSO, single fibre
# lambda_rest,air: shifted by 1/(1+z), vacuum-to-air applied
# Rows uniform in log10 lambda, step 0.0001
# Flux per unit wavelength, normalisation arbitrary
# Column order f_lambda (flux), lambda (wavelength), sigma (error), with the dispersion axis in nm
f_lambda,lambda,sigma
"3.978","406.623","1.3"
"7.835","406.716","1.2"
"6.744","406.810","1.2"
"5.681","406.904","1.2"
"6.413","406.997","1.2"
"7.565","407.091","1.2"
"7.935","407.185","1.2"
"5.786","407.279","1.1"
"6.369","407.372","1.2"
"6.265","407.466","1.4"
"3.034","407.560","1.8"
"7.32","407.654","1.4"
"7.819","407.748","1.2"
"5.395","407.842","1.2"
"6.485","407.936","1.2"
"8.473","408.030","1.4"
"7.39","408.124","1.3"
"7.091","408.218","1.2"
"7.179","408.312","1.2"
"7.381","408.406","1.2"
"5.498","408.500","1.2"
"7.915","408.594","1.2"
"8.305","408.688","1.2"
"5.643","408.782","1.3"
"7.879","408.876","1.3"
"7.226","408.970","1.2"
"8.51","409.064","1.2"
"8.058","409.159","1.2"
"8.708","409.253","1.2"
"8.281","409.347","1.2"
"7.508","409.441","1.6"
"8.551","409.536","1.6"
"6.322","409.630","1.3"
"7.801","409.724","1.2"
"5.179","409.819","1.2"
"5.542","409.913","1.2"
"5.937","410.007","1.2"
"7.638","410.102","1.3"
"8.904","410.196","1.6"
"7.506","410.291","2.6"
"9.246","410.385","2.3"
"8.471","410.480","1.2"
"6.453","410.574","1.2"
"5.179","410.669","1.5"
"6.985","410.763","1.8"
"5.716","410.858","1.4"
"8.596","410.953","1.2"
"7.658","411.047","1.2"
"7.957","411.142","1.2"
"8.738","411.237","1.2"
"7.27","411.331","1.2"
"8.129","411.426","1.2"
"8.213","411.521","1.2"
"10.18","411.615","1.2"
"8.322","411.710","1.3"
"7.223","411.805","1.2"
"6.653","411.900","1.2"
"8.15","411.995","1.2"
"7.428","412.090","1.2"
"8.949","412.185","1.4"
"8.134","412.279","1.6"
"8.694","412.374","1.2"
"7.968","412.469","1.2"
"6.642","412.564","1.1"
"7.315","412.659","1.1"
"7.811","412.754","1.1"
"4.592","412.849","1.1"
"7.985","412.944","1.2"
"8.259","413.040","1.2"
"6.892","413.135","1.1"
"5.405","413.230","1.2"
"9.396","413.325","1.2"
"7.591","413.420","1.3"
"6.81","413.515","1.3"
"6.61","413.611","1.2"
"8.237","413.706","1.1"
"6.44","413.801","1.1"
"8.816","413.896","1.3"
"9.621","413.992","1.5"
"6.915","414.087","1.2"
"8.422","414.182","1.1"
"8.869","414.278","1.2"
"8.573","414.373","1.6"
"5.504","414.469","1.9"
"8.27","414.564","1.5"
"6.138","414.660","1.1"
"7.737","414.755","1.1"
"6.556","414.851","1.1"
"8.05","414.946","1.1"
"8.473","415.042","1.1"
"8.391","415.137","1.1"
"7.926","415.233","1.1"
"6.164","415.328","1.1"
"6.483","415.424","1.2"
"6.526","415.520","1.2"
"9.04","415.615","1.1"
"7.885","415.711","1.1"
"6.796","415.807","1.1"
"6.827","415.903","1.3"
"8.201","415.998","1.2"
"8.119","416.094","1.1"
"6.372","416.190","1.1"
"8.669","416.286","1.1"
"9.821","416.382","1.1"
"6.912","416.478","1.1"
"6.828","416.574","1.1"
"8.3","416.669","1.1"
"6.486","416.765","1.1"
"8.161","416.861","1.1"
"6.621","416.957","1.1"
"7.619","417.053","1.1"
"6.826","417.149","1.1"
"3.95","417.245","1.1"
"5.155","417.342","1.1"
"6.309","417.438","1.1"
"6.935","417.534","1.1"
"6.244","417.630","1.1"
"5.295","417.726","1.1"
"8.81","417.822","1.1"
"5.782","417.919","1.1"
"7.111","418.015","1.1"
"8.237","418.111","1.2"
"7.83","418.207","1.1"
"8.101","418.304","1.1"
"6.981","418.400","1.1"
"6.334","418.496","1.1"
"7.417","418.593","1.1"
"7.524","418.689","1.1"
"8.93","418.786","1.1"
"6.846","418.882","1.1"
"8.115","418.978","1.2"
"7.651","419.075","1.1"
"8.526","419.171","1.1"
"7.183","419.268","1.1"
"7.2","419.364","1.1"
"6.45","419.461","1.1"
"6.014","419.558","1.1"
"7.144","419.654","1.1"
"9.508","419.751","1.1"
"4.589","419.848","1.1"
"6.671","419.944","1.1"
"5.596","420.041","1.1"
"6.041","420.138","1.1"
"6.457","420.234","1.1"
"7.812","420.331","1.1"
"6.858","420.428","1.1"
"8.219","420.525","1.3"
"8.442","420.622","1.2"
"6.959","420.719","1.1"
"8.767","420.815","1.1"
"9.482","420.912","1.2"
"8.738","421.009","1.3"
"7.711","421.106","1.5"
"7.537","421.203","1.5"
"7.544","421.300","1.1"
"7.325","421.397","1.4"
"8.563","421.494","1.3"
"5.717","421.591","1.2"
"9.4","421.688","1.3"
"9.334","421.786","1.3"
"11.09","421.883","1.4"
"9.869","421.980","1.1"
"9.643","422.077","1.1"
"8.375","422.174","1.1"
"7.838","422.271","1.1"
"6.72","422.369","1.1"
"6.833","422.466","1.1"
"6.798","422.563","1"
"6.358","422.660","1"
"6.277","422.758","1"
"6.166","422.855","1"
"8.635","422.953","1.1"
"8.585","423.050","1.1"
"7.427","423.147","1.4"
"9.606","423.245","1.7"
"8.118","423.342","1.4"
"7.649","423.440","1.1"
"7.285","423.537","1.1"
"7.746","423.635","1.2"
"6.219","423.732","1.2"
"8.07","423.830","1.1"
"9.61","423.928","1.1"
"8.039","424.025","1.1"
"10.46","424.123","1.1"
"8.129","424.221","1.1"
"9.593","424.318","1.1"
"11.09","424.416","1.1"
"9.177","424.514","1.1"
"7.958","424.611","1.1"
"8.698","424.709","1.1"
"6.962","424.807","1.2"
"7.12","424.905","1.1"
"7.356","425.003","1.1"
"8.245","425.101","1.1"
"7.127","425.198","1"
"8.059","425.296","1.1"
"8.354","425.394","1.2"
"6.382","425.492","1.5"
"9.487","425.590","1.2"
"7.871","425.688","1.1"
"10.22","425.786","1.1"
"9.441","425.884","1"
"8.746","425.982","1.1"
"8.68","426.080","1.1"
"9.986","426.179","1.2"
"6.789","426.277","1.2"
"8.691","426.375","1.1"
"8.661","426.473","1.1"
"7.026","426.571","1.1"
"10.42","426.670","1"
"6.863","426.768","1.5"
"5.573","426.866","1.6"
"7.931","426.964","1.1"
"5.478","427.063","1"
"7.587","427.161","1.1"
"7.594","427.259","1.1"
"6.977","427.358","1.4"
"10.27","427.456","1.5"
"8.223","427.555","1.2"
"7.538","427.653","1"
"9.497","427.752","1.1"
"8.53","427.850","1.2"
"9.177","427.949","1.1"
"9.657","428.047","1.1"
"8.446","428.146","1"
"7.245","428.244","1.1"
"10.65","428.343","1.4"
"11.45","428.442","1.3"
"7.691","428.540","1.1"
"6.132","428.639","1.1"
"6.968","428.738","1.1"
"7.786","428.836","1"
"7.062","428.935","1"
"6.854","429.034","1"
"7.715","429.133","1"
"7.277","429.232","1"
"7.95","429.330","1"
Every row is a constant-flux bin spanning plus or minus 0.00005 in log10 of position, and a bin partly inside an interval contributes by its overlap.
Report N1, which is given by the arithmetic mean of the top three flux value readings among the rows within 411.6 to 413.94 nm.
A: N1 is 9.5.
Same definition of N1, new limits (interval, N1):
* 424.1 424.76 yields 10.4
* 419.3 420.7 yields 8.7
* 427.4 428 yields 9.6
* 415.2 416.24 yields 8.5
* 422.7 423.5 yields 8.9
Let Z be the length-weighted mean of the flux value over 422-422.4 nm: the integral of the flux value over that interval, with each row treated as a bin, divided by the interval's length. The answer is 8.3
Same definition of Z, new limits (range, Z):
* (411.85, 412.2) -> 7.7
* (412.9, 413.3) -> 7.2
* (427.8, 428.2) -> 8.9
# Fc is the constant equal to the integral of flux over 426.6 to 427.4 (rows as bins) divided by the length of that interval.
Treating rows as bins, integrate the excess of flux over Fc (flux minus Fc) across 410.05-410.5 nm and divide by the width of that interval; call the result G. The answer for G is 1.0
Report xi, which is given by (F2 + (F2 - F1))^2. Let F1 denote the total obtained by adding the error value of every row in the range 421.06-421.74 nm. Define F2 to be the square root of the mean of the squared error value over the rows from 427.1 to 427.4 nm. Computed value 47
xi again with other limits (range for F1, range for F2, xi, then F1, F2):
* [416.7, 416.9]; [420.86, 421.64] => 0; 2.2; 1.32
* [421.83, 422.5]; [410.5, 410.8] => 25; 8.0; 1.52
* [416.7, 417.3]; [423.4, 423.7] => 19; 6.6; 1.13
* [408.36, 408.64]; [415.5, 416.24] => 2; 3.6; 1.15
